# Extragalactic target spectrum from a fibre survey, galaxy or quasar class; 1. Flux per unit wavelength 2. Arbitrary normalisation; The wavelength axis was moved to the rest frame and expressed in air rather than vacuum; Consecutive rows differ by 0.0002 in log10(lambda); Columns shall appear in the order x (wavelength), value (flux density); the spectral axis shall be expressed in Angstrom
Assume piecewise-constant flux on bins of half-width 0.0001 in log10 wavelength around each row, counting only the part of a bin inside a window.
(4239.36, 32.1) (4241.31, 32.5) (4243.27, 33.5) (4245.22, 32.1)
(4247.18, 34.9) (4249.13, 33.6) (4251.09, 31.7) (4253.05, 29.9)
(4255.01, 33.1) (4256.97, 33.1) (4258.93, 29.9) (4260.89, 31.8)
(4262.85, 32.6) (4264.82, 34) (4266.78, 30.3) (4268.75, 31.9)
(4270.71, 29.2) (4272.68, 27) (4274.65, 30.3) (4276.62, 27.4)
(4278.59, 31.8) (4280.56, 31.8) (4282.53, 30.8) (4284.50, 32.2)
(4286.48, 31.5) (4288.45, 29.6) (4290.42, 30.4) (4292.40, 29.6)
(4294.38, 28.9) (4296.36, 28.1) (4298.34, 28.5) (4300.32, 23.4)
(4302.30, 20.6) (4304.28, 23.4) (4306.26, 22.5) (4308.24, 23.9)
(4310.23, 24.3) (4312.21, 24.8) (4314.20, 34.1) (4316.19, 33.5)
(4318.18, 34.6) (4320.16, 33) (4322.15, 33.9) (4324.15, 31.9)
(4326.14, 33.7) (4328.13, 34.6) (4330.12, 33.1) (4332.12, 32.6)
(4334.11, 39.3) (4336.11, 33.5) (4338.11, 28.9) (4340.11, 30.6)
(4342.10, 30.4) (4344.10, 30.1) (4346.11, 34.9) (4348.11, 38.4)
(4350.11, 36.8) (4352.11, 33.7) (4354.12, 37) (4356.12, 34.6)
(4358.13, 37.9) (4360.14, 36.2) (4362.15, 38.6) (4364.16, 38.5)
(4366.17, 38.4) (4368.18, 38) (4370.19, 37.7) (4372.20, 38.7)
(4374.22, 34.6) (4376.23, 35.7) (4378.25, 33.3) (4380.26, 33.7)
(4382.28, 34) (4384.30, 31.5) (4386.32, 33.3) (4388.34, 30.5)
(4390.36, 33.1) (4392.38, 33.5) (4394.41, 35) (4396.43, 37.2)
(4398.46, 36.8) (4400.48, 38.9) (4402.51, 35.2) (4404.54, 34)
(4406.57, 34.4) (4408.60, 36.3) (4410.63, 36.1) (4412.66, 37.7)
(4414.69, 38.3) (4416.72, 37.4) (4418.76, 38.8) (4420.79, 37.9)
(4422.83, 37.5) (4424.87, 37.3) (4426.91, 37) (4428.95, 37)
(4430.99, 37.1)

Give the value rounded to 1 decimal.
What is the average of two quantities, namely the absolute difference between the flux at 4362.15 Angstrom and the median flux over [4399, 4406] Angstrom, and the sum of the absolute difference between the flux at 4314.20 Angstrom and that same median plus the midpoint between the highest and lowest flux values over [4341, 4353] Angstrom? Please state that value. 19.4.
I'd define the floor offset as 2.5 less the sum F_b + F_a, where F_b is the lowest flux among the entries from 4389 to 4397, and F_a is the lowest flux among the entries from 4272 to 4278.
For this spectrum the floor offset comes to -57.6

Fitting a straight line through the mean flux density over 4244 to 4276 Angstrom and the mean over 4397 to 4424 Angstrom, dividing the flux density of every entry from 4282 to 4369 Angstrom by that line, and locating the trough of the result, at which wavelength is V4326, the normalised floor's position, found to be 4302.30 Angstrom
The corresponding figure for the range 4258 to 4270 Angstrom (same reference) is 4258.93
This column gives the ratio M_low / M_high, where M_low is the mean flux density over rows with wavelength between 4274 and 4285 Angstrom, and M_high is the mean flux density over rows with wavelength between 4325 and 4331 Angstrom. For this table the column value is 0.91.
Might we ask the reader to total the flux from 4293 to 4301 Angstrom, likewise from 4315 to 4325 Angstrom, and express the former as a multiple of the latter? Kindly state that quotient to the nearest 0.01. 0.65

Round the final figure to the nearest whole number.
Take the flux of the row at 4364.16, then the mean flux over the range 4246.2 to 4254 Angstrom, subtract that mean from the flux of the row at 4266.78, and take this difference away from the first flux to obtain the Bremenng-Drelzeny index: 41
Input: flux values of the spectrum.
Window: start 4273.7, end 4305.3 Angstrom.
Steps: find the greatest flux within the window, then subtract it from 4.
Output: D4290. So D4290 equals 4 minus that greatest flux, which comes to -28.2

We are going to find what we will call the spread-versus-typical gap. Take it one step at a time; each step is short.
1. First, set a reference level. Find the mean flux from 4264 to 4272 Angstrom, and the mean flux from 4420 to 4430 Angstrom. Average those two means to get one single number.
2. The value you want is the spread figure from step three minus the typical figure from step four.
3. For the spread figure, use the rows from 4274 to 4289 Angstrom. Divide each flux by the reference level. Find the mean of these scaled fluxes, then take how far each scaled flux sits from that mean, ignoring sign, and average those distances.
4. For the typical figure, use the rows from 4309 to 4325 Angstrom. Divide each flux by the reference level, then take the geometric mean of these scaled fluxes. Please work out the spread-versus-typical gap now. -0.87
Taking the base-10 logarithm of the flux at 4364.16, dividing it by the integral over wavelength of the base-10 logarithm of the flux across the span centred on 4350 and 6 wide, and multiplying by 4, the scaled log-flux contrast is 0.68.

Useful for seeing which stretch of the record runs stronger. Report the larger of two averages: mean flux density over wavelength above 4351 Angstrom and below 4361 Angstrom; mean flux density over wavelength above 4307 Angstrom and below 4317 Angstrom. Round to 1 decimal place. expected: 35.9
